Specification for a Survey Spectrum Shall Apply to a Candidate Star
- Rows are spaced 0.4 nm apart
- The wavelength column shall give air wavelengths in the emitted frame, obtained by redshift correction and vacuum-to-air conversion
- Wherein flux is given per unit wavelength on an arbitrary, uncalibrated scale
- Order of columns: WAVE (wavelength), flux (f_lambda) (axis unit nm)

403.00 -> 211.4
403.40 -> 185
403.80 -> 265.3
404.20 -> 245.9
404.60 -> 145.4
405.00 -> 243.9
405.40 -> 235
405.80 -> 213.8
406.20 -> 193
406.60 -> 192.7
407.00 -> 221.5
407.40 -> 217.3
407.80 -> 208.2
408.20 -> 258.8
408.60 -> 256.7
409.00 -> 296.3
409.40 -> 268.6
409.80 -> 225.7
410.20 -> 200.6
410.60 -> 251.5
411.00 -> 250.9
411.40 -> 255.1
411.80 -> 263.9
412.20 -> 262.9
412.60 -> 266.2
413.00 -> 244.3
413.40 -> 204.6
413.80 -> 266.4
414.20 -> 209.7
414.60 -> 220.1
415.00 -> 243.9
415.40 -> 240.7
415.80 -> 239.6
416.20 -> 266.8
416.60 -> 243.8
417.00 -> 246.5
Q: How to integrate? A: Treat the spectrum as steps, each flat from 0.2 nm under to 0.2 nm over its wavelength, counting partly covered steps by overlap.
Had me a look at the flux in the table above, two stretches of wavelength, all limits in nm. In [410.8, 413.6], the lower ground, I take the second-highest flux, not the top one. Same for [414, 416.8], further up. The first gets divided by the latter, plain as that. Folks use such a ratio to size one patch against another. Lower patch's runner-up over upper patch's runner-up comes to 1.08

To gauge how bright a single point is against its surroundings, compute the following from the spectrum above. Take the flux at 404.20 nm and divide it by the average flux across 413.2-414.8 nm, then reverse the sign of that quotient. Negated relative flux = -1.09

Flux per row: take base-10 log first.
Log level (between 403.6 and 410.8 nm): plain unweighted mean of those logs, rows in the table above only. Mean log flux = 2.36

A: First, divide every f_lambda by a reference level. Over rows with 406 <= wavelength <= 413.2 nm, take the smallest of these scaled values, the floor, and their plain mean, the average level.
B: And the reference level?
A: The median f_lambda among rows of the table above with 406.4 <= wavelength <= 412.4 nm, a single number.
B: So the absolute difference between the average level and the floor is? 0.19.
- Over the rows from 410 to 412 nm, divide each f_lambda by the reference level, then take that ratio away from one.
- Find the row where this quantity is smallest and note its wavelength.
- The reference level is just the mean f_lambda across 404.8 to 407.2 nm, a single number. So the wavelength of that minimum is 411.80 nm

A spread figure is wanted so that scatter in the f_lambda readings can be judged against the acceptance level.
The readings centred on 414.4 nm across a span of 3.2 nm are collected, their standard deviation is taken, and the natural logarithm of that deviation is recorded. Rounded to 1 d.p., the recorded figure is 3.0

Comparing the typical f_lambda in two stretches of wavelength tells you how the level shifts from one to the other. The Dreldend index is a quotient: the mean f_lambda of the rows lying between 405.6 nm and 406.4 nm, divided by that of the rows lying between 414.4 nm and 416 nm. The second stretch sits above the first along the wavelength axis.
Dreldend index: 0.86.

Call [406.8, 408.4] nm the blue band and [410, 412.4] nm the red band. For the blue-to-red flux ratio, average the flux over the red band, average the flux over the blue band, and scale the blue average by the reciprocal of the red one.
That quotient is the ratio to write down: 0.92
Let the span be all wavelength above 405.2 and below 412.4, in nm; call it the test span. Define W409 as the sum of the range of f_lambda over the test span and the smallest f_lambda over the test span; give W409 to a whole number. 296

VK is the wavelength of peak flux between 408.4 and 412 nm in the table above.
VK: 409.00 nm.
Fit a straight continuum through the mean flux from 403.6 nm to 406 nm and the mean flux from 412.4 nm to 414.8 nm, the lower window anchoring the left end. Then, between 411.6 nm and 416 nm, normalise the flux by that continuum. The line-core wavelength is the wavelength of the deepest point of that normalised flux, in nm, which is 413.40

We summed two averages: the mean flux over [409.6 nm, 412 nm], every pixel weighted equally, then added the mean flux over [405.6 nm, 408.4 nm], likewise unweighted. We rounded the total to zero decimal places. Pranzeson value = 456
